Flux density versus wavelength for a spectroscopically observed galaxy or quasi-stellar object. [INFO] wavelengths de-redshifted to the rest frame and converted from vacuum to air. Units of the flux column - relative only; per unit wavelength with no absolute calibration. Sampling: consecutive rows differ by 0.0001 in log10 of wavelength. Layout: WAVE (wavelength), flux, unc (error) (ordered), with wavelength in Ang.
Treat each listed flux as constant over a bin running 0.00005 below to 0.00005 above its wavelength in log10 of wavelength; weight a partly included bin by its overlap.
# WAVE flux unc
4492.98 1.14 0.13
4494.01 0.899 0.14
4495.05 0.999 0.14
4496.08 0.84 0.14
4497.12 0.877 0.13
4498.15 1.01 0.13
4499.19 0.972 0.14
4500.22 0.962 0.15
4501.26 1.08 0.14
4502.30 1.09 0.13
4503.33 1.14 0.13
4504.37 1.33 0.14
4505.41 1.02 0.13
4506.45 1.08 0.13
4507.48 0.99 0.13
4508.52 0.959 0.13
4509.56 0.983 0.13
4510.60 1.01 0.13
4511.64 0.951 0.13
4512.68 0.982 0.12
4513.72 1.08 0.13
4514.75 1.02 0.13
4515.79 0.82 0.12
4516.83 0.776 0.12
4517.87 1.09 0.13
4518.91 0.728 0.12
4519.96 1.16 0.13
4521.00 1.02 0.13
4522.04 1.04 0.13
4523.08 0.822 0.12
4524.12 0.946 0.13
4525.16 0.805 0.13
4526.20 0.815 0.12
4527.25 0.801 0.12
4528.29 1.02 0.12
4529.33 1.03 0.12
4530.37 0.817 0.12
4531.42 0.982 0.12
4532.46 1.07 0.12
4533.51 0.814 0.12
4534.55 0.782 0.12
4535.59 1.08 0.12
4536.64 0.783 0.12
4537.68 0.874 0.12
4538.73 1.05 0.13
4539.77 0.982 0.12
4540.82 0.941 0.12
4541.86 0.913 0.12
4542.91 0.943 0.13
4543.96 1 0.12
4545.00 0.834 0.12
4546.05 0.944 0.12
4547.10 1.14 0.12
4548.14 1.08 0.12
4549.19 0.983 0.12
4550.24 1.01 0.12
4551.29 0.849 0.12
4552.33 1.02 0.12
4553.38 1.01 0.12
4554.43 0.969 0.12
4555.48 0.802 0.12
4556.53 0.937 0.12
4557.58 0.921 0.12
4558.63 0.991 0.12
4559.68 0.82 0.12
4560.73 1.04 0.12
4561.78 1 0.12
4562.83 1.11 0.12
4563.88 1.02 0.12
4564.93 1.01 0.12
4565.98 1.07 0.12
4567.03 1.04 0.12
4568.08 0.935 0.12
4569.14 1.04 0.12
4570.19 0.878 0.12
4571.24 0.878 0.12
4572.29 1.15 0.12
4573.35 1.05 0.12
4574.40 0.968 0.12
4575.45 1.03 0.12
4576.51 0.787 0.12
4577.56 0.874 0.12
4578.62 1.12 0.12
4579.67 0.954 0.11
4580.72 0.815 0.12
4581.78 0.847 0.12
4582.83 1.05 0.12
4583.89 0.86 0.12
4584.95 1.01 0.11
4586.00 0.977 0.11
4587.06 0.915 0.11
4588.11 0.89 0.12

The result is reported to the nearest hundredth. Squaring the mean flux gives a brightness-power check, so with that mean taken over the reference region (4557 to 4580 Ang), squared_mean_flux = 0.97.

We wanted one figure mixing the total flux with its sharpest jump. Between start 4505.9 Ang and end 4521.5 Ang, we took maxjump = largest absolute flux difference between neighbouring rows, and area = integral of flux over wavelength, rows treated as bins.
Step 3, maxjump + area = 15.7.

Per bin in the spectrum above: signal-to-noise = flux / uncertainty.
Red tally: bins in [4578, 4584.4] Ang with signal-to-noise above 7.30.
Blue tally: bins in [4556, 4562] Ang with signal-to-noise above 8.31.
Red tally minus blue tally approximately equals 1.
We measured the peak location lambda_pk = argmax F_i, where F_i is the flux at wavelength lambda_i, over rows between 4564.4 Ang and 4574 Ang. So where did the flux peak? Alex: 4572.29 Ang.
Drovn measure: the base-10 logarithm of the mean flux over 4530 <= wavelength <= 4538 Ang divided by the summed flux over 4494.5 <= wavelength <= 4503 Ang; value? -0.94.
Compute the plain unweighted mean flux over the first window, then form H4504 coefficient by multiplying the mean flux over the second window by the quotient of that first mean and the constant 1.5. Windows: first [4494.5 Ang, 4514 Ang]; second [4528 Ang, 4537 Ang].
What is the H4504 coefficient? 0.632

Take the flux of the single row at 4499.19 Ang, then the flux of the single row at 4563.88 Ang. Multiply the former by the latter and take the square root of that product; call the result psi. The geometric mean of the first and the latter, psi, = 1.00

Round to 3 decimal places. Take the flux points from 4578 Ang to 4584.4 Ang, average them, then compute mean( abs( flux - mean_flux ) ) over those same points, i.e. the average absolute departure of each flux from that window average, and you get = 0.100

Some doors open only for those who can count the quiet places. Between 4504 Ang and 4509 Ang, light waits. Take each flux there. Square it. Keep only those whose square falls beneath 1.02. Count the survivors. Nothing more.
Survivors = 2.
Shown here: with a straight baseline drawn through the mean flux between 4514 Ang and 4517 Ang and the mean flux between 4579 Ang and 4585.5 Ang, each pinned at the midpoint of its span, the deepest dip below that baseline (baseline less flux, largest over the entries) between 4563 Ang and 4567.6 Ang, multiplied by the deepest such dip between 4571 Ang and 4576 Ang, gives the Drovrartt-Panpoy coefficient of -0.004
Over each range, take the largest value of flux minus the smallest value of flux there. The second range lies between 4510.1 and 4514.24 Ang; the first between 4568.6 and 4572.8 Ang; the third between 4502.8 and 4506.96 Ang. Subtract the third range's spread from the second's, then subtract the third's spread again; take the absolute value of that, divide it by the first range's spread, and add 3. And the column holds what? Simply 4.8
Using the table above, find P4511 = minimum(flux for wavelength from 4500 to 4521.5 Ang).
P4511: 0.728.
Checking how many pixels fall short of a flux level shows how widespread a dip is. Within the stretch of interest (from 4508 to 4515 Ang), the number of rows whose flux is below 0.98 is 2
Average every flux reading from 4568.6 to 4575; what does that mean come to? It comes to 0.994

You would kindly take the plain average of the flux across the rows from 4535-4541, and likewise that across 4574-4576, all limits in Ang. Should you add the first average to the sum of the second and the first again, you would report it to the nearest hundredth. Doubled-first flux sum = 2.90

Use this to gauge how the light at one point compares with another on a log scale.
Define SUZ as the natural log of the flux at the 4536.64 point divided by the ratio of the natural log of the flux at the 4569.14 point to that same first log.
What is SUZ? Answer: 1.5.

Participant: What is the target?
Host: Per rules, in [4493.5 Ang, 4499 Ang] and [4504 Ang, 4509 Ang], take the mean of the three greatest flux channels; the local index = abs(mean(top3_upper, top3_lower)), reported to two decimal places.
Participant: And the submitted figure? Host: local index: 1.06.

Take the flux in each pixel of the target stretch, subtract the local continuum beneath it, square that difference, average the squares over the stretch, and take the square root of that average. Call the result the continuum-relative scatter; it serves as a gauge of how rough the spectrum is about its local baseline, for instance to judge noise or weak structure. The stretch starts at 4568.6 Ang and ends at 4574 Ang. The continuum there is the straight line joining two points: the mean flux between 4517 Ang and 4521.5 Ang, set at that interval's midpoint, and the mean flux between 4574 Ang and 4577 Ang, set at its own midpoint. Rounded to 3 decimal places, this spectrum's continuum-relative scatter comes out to 0.125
